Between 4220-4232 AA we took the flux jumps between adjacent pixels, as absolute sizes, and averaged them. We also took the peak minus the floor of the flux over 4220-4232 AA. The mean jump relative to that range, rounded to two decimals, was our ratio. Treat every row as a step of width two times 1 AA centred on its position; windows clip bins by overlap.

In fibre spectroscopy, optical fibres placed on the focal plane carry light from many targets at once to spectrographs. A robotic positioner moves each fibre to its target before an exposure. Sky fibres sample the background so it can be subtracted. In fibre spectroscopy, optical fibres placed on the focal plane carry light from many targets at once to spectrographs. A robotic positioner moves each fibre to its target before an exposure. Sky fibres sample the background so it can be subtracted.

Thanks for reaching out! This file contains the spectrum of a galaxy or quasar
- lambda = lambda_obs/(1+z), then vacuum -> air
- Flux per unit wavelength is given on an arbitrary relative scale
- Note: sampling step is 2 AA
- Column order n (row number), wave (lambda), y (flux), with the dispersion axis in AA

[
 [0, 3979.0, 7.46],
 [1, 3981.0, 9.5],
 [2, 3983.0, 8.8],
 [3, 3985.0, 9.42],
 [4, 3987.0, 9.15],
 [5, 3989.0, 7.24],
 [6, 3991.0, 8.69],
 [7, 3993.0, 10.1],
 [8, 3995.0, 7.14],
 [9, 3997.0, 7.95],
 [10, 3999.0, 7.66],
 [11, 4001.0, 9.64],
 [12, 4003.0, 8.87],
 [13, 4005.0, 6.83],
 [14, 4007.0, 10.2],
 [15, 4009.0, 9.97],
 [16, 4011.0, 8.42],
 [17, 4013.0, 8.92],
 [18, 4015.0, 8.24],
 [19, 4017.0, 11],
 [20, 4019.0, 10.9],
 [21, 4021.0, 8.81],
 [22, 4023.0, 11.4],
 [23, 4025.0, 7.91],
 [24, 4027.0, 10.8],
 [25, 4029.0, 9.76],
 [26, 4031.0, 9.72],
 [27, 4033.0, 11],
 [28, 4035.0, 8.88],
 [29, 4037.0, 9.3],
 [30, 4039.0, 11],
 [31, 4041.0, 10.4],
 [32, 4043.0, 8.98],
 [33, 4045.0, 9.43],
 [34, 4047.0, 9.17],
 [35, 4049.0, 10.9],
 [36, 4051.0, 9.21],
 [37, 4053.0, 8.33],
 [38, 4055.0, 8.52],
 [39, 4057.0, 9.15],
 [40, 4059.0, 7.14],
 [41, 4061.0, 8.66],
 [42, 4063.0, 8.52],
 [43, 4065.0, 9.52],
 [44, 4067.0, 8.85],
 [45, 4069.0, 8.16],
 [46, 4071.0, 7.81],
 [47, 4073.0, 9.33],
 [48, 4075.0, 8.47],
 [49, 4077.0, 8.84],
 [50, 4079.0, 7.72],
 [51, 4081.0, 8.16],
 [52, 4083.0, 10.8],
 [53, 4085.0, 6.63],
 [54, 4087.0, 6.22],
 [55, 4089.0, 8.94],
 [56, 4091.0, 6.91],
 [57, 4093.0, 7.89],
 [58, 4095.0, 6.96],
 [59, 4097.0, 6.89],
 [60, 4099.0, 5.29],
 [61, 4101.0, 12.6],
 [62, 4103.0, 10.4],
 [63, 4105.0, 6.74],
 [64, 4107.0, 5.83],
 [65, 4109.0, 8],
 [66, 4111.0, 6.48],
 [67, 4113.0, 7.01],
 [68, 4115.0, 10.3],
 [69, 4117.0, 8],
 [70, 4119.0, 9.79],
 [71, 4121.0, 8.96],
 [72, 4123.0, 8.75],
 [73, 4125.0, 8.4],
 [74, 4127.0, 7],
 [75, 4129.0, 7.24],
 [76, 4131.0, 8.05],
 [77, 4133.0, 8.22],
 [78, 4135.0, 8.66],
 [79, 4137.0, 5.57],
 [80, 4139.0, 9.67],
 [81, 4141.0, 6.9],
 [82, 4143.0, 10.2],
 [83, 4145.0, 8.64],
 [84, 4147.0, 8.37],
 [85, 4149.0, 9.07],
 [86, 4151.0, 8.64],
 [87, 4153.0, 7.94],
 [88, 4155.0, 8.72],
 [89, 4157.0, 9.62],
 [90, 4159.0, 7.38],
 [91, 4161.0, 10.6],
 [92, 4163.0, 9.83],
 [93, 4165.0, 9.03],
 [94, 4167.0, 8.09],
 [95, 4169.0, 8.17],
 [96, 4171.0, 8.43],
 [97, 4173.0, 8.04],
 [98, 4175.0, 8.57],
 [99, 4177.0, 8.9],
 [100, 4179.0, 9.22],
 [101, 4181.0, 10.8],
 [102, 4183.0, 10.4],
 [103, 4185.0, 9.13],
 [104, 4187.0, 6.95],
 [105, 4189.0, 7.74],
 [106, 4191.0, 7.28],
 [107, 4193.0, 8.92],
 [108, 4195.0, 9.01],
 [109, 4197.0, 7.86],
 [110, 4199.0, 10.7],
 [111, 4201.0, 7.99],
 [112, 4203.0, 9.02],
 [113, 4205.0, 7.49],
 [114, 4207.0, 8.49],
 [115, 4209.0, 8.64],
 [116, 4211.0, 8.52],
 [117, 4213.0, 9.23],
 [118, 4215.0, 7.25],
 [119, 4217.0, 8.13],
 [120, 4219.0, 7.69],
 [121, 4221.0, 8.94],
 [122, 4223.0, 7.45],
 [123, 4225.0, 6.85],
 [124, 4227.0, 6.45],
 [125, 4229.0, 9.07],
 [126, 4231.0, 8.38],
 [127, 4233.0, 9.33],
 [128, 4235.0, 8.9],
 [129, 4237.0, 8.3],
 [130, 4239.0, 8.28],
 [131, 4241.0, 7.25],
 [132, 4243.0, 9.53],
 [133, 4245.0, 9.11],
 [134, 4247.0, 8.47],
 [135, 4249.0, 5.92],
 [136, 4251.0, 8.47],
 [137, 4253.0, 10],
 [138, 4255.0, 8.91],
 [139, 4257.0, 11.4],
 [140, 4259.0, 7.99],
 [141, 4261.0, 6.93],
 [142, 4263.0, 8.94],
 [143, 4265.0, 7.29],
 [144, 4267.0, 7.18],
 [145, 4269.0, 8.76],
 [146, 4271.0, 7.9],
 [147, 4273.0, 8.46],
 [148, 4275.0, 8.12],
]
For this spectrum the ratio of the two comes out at 0.44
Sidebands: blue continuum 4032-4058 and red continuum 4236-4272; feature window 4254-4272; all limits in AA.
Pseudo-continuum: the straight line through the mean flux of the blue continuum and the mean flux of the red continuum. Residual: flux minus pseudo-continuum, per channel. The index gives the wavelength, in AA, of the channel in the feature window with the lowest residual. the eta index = 4261.0 AA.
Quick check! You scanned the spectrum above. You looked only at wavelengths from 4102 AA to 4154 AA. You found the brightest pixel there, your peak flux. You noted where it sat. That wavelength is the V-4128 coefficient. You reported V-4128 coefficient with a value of 4103.0 AA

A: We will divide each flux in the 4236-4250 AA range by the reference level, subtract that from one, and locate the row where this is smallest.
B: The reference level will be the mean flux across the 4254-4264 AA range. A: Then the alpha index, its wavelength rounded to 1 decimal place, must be 4243.0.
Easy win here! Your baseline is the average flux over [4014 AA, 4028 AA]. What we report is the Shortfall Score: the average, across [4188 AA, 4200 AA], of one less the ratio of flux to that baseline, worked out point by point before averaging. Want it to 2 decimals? 0.13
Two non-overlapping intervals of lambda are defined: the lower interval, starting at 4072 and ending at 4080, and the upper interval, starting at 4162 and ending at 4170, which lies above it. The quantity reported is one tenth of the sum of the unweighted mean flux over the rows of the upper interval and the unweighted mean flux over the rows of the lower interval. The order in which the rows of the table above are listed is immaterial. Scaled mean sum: 1.74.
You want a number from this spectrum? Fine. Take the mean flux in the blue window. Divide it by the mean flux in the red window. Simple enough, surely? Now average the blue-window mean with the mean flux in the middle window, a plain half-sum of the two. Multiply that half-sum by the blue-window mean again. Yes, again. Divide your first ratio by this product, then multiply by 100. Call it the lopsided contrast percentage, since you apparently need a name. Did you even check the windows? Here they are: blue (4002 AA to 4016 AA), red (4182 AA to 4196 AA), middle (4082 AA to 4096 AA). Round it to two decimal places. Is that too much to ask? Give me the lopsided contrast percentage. 1.42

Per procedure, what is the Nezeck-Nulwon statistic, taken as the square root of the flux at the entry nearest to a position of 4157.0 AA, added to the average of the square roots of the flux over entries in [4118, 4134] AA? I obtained 5.98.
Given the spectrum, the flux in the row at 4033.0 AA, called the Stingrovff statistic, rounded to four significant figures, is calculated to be 11.00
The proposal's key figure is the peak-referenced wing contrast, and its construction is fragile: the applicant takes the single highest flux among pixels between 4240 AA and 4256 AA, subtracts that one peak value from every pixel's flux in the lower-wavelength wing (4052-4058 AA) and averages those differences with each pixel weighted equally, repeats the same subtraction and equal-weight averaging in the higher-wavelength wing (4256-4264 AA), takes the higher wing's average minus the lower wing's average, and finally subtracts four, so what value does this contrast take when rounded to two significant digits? -3.9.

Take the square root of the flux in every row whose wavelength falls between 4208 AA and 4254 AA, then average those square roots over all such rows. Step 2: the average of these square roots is 2.87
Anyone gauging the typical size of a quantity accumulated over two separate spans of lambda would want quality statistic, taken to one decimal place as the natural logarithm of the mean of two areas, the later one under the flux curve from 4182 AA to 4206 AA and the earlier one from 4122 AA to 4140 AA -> 5.2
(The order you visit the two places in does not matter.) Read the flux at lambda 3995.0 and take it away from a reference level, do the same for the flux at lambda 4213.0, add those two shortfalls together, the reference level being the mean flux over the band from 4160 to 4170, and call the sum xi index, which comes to 1.9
